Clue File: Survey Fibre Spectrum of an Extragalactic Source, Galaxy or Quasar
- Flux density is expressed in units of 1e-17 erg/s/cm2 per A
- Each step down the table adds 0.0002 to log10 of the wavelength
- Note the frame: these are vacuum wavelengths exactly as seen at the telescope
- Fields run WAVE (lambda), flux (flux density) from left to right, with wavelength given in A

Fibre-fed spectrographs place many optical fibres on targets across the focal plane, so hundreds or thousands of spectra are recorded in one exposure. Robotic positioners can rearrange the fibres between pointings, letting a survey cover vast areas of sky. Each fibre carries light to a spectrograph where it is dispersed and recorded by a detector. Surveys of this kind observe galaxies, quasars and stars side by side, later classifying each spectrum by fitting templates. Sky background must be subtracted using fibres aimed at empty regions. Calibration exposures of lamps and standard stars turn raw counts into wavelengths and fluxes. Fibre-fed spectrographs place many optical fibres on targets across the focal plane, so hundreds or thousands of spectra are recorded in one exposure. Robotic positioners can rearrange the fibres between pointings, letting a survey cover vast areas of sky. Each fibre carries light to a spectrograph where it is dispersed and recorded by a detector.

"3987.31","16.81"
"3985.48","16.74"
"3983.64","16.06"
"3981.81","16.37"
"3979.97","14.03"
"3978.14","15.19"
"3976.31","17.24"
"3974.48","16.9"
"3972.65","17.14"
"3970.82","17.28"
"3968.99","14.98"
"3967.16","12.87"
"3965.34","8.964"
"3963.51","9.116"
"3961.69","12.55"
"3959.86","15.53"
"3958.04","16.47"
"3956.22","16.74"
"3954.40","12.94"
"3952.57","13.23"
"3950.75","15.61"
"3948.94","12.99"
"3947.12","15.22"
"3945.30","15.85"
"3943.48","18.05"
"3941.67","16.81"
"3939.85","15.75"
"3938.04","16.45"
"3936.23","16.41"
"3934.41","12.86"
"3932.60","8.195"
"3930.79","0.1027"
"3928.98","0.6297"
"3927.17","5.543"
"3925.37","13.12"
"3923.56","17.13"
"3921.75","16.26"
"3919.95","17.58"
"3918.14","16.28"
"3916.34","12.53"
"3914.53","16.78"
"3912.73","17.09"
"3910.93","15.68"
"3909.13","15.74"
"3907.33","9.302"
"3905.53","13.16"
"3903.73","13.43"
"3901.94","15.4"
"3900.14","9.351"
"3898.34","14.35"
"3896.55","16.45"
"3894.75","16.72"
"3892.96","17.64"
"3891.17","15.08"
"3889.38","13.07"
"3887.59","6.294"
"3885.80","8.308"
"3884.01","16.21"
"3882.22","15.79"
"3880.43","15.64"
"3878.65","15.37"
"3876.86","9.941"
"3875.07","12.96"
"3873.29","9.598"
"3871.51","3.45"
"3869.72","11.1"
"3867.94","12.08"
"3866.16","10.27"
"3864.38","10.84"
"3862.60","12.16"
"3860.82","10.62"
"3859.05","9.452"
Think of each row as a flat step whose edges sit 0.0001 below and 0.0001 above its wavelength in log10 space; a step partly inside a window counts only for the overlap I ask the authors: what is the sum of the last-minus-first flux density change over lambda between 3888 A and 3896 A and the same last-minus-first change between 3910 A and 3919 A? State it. 4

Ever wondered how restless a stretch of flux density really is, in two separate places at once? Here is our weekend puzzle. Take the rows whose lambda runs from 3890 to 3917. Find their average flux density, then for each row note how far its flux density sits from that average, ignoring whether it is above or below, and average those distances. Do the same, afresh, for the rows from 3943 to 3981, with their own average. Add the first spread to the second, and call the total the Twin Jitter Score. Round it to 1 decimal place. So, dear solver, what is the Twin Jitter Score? 4.0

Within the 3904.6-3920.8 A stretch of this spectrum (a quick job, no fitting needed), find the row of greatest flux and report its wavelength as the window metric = 3919.95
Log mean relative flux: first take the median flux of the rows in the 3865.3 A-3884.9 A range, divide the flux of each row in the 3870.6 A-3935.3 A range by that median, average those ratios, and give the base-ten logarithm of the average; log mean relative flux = 0.018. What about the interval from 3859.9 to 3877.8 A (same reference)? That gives -0.069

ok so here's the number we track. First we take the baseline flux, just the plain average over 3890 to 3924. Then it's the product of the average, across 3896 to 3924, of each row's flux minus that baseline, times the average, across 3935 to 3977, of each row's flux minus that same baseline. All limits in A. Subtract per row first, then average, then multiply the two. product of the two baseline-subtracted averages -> 0.01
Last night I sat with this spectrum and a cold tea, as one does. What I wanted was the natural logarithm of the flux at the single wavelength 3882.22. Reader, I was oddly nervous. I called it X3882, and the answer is 2.76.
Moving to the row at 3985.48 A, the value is 2.82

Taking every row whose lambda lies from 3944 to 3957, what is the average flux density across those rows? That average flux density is 14.7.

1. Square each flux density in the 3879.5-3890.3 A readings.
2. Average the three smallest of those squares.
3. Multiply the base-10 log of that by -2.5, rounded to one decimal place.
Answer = -4.9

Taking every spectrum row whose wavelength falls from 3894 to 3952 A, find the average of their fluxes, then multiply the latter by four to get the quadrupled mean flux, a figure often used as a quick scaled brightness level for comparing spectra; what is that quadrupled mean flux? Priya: 54.6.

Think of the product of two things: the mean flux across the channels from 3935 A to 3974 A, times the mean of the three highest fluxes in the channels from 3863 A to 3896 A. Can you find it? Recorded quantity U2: 250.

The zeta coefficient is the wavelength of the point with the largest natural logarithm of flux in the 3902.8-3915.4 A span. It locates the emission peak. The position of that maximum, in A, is 3912.73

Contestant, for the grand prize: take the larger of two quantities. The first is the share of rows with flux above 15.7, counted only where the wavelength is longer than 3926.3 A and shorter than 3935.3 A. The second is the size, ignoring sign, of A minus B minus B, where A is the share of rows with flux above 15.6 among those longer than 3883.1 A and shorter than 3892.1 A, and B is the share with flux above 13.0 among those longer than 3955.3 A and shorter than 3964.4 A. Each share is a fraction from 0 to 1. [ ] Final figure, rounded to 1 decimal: 1.0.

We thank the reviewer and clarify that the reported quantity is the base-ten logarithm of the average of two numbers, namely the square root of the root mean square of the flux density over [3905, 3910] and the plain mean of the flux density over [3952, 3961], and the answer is 0.97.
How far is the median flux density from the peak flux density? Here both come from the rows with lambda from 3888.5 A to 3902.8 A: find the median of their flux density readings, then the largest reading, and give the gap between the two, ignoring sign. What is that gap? 2.4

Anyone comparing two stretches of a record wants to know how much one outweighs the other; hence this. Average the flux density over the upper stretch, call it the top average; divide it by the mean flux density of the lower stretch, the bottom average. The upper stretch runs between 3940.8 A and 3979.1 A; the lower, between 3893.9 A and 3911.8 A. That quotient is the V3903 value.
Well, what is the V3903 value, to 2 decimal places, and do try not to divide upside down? 1.06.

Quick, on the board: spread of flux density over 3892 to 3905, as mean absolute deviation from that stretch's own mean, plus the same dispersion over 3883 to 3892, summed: 5.6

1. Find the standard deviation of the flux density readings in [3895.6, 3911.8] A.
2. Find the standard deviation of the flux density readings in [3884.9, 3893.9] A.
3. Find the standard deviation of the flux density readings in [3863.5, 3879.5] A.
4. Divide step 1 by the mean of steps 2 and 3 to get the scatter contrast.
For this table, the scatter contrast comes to 0.7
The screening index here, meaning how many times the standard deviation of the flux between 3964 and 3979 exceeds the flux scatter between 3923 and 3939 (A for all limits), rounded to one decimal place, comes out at 0.4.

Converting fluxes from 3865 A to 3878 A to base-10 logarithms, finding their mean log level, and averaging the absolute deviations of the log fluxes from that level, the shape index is 0.12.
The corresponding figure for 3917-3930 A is 0.38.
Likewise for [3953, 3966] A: 0.09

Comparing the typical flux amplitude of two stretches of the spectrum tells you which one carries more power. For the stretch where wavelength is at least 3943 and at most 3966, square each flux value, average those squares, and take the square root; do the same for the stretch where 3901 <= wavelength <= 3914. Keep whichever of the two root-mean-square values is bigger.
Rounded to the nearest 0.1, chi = 14.5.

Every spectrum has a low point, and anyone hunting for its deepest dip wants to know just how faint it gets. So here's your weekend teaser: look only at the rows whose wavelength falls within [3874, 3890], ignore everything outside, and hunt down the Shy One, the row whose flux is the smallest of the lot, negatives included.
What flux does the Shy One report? 6.294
